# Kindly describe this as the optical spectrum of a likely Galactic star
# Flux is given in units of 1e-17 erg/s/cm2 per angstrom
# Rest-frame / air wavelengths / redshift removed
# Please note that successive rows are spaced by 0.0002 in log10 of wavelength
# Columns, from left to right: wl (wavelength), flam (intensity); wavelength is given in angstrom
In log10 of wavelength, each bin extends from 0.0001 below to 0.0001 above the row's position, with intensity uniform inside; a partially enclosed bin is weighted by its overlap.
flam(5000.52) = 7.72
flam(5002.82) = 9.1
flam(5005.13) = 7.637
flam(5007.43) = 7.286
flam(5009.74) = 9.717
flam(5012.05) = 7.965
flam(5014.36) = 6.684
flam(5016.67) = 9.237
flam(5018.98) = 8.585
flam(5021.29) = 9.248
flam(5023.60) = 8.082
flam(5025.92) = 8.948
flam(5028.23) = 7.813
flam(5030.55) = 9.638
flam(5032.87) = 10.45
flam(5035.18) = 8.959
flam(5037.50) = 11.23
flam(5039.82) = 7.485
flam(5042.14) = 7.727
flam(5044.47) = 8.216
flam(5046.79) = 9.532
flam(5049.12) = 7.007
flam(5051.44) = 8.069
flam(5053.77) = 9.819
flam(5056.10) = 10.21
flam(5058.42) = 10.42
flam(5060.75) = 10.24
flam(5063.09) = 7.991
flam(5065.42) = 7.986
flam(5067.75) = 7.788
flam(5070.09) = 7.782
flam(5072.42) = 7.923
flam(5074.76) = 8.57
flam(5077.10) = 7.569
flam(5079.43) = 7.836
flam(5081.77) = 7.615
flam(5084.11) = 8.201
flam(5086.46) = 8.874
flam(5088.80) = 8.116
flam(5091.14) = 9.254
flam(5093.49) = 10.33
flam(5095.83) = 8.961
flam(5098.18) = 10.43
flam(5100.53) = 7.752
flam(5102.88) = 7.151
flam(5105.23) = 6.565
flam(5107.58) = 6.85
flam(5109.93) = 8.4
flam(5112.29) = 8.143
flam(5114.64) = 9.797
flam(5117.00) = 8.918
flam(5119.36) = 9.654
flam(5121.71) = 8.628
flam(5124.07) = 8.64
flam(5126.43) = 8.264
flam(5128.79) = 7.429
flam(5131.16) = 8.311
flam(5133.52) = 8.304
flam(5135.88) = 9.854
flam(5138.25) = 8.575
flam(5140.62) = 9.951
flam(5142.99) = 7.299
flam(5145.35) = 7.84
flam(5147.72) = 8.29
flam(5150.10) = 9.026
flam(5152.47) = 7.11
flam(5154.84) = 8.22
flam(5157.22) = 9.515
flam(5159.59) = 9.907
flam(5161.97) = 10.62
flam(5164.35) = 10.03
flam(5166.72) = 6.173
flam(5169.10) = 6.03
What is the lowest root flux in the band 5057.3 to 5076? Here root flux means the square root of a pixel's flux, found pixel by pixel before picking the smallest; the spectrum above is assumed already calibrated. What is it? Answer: 2.79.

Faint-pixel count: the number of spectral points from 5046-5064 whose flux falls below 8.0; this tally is 2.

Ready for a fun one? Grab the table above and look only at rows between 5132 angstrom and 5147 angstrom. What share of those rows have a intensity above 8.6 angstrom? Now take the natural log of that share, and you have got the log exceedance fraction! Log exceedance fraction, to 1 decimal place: -1.1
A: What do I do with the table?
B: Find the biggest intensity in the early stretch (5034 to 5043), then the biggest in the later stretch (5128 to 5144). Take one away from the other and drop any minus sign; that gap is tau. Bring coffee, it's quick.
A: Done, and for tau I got 1.3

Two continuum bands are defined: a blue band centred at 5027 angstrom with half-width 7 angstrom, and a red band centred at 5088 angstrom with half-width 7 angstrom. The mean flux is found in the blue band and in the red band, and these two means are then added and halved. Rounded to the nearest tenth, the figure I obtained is 8.9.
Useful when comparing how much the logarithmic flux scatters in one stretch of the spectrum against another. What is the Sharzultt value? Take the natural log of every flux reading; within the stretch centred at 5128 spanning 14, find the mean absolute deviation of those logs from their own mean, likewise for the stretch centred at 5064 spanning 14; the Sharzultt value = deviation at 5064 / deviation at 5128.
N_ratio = 3.4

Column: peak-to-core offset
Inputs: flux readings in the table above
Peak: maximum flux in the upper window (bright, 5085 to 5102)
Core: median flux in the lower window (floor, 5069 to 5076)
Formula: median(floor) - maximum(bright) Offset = -2.5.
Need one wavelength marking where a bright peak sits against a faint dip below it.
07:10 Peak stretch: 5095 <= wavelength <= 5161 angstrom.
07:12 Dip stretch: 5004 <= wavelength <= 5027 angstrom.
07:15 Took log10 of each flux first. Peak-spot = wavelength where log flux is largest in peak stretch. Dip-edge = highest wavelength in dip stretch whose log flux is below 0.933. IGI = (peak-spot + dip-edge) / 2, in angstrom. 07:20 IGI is 5060.9 angstrom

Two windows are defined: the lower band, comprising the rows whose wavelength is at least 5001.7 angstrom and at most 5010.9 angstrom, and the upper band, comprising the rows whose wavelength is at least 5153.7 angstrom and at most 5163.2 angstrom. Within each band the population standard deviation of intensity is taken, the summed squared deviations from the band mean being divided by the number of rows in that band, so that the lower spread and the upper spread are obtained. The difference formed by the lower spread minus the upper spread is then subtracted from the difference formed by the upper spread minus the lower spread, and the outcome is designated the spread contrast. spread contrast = -0.3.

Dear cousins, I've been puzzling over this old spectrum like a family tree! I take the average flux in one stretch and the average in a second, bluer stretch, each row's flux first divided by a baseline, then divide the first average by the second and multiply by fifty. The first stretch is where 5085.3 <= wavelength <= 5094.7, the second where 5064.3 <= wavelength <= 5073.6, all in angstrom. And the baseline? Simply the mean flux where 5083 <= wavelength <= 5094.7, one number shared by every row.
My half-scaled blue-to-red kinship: 58.1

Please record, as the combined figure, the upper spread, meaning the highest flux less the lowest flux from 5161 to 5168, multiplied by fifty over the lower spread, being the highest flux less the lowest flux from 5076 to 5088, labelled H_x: 170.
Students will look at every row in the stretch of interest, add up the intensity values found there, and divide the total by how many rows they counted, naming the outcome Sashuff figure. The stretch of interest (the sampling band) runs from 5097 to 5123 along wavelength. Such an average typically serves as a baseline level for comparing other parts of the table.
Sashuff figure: 8.39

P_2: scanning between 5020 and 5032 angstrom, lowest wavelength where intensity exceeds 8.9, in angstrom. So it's 5021.29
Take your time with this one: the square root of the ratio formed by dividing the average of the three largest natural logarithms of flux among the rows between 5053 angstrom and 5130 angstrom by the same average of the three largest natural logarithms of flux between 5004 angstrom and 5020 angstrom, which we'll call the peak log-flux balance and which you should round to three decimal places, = 1.028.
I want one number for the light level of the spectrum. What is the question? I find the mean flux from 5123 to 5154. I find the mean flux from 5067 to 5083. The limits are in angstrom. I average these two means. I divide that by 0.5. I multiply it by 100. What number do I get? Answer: 1625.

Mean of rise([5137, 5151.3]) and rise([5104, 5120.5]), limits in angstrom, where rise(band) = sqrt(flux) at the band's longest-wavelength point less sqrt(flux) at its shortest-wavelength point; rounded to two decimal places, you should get 0.31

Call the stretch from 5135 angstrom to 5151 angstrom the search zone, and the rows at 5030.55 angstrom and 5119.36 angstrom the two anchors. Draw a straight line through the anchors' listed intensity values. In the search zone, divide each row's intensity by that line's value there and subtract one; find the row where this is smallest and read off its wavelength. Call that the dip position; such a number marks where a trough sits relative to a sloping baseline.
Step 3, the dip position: 5142.99 angstrom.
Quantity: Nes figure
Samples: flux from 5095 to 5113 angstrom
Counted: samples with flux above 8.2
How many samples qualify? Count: 3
